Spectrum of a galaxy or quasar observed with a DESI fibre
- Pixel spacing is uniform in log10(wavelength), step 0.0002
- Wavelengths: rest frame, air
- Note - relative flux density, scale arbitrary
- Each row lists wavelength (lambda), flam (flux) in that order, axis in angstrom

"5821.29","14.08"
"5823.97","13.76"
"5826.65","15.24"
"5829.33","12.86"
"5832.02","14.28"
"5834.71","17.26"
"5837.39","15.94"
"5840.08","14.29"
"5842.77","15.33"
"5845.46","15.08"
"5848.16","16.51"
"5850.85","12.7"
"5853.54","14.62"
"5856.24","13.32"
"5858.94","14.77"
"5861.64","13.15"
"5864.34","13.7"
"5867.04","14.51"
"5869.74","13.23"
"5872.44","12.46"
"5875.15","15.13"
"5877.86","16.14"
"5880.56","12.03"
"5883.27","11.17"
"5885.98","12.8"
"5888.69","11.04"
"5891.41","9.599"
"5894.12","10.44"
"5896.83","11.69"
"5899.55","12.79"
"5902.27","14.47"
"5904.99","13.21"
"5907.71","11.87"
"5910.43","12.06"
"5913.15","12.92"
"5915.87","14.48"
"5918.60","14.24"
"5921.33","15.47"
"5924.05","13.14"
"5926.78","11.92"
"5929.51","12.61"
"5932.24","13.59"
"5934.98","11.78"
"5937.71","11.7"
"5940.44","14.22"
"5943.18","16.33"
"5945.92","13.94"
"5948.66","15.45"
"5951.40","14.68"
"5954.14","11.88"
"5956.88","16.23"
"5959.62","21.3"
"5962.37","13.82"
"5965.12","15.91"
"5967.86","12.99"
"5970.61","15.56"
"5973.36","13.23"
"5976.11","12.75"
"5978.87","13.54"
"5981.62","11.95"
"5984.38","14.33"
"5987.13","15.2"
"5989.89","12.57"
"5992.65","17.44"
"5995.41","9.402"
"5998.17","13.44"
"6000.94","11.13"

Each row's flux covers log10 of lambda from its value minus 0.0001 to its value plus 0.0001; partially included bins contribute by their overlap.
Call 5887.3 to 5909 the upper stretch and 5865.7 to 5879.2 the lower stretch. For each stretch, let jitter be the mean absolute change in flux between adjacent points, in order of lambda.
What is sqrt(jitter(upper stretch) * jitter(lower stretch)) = 1.35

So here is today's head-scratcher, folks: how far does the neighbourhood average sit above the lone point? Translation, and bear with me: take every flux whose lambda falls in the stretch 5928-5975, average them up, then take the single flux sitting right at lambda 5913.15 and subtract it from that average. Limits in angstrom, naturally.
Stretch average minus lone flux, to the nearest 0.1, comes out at 1.5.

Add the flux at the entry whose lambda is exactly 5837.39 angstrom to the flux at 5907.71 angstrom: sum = 27.8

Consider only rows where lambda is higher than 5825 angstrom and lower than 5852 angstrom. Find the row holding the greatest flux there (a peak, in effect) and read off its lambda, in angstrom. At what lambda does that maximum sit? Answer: 5834.71 angstrom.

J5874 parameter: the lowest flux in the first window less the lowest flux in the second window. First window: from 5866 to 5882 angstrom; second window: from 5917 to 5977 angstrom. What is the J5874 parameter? 0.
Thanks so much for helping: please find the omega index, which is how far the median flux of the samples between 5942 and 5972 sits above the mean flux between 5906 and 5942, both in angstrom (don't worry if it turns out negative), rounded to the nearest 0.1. 2.4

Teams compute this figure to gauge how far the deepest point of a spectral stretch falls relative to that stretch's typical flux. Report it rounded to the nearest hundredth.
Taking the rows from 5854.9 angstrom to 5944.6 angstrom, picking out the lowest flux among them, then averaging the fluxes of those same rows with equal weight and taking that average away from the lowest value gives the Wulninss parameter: -3.49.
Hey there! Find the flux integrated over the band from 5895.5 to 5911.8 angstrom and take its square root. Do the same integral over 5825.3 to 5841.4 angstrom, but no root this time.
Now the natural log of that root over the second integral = -2.82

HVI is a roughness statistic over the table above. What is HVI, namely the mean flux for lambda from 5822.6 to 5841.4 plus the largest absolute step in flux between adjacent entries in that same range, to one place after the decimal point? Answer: 17.8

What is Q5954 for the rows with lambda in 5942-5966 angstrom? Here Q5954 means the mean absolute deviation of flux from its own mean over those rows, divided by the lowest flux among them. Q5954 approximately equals 0.145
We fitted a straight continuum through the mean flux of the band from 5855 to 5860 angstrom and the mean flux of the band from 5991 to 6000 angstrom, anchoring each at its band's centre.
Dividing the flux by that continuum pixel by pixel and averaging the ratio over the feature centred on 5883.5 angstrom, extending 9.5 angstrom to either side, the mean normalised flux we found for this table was 0.90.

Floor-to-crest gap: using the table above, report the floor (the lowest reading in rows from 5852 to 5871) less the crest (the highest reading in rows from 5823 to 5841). -4.1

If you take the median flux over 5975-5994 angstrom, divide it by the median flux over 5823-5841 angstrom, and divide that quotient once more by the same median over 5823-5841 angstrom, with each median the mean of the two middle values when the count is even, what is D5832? 0.066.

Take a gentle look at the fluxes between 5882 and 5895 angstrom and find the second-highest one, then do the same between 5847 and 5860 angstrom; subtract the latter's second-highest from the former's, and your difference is -4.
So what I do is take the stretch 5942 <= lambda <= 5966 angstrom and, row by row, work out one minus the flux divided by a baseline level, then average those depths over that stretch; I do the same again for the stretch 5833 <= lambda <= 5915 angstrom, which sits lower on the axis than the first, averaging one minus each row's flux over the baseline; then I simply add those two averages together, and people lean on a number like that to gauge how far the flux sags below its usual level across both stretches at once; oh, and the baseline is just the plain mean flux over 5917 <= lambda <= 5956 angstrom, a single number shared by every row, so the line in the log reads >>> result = -0.12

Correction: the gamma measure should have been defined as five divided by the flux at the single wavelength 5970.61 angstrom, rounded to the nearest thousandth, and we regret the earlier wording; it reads 0.321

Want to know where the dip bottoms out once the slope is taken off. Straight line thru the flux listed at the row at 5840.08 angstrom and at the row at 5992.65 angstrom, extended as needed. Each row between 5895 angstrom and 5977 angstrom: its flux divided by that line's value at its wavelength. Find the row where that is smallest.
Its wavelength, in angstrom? 5954.14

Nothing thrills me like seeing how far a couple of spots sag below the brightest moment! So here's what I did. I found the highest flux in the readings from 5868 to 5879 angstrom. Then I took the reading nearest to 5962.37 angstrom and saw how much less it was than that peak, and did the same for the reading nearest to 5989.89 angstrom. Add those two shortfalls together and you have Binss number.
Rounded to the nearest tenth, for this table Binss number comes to 5.9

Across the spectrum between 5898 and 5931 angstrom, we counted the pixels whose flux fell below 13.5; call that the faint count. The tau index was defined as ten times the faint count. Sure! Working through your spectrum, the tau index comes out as 80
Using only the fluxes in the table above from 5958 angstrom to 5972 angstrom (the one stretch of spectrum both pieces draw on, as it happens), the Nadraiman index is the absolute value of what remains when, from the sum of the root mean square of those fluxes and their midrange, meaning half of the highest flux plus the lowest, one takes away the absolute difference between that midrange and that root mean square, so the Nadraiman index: 32.4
